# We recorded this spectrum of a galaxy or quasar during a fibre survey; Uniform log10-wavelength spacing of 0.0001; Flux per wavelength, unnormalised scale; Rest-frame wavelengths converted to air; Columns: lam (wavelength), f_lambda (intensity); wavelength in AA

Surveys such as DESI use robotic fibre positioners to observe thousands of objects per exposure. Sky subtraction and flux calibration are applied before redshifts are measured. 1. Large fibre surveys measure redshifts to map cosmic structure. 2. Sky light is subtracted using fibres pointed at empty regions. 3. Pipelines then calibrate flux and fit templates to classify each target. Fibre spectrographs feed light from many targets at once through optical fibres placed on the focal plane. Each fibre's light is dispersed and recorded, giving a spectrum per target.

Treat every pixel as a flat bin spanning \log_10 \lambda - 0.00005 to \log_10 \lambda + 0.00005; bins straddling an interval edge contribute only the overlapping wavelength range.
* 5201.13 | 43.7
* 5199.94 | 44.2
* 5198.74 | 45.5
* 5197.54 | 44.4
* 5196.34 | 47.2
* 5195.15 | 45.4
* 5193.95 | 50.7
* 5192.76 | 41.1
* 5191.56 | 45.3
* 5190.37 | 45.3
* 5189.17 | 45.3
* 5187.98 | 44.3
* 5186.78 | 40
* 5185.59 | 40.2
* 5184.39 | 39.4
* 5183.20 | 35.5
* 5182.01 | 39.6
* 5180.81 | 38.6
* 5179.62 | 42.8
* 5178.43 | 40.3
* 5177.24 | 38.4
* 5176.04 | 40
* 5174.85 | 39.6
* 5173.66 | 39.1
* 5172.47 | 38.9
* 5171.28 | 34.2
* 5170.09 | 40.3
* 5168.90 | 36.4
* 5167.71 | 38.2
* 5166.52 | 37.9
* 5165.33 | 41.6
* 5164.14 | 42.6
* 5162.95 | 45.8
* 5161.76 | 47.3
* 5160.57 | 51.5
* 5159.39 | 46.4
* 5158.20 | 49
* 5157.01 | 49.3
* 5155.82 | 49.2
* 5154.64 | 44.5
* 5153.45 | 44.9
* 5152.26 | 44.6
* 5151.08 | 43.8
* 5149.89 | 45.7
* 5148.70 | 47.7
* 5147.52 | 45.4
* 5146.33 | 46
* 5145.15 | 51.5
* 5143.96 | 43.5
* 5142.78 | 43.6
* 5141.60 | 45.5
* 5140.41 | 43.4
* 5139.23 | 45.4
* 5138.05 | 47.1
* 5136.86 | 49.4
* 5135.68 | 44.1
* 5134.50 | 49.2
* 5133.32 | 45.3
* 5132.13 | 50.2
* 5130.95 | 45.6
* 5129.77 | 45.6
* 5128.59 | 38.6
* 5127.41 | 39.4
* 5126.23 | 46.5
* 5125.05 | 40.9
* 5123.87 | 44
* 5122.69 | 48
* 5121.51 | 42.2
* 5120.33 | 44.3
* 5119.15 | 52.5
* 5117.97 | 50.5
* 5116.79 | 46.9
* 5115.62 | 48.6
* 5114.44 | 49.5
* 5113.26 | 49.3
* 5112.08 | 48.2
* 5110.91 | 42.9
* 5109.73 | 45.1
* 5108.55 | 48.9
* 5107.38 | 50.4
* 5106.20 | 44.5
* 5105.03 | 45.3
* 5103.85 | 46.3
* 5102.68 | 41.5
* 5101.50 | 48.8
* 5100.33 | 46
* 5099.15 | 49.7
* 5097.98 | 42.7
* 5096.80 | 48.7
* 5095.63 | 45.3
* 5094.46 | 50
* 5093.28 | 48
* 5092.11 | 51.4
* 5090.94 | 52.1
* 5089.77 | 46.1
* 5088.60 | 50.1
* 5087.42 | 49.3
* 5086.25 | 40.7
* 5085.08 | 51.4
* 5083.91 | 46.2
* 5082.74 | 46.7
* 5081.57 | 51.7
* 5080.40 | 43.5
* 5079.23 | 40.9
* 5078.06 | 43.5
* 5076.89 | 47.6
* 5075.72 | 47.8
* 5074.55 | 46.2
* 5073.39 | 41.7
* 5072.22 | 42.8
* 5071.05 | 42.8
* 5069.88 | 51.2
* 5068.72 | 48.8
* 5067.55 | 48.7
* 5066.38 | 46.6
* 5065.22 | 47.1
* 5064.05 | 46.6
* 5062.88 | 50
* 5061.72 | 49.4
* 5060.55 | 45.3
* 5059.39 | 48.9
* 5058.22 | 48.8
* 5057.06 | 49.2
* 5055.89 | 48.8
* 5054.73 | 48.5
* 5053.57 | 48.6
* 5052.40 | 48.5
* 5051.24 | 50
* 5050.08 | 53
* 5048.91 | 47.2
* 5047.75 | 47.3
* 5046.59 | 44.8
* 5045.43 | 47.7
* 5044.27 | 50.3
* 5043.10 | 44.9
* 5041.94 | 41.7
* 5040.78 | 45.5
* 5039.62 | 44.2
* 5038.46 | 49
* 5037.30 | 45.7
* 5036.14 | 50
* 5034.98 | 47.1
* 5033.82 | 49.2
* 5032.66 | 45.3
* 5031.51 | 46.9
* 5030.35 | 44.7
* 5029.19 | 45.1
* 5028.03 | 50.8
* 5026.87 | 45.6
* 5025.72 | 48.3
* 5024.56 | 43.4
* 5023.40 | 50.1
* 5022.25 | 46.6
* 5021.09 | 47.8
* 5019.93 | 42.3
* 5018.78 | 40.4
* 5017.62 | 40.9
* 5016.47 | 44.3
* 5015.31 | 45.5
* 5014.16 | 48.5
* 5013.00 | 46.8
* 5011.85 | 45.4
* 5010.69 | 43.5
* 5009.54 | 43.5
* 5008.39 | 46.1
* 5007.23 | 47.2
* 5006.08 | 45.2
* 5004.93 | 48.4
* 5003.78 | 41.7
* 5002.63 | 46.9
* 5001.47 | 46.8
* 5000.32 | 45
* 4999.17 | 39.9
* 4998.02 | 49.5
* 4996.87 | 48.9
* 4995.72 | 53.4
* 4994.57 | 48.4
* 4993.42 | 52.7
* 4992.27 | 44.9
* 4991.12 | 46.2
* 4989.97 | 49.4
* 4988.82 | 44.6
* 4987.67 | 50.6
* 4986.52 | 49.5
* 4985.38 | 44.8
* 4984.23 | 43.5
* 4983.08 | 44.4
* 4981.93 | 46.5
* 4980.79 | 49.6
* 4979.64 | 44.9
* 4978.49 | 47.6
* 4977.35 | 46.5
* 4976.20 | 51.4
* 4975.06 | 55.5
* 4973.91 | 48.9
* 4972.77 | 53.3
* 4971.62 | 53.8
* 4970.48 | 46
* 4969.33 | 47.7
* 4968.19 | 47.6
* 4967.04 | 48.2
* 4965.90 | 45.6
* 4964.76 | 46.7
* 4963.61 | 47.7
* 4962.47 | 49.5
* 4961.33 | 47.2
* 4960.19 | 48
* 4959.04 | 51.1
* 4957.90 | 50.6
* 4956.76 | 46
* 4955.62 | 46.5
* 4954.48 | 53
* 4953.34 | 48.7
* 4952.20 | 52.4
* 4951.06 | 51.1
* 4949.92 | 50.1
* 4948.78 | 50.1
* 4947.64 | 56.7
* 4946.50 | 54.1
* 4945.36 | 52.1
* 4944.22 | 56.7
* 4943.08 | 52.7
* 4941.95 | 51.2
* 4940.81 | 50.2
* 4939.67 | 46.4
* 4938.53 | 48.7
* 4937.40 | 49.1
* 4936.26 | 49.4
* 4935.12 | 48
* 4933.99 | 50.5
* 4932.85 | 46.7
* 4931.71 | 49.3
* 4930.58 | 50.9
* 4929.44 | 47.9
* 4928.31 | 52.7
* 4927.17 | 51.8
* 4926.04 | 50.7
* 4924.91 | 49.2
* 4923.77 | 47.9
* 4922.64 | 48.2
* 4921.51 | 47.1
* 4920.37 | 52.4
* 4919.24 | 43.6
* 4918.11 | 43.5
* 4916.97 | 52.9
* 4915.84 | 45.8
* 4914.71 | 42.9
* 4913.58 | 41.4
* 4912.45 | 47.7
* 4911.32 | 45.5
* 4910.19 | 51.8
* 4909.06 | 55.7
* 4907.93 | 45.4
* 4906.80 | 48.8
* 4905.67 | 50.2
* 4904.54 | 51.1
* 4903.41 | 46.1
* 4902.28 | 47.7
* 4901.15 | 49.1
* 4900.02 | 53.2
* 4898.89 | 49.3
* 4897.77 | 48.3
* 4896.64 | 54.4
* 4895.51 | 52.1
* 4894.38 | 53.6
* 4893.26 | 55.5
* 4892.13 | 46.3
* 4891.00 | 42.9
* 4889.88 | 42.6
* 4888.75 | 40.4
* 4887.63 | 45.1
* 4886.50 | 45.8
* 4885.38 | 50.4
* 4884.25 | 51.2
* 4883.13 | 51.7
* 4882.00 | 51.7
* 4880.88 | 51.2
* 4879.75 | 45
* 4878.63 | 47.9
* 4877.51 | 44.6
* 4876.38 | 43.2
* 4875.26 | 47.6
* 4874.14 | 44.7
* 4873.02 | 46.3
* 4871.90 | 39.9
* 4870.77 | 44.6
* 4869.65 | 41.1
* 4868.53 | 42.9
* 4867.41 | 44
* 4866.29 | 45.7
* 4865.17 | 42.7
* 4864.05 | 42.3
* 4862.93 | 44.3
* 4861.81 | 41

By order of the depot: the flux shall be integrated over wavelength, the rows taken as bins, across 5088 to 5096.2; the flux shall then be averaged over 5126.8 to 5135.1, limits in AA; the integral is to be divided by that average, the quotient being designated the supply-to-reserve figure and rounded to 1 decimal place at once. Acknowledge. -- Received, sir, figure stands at 9.0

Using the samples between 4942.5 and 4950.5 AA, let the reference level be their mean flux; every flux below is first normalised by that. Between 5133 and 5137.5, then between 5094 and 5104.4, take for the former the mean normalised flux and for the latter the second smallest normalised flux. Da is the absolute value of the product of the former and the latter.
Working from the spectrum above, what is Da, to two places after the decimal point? 0.71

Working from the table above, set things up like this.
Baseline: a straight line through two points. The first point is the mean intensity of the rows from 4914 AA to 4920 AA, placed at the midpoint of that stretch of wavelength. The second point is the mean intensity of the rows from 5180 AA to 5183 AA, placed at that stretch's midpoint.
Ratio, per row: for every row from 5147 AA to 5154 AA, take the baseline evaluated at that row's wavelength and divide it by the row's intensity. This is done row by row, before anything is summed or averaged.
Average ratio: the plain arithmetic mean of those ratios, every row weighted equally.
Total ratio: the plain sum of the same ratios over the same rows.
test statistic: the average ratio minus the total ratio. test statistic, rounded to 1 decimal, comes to -4.4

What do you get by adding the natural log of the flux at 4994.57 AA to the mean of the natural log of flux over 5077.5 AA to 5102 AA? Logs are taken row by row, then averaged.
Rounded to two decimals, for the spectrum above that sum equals 7.73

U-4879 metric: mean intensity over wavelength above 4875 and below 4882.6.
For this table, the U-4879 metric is 47.3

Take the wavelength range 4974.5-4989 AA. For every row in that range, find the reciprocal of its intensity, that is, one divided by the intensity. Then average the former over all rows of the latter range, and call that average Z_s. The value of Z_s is 0.0211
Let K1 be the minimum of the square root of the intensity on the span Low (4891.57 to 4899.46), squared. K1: 46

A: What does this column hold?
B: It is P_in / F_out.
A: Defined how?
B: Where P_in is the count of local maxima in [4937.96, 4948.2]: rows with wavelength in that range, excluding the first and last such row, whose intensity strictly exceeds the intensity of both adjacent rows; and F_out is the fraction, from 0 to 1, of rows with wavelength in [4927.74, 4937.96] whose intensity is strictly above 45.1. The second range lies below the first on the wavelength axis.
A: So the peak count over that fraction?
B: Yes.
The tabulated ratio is 1.0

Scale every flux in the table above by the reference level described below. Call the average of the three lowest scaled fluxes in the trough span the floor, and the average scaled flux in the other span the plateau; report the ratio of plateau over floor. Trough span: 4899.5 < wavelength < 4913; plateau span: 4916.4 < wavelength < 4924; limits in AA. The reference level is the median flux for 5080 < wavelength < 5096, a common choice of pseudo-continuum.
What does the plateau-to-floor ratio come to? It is 1.05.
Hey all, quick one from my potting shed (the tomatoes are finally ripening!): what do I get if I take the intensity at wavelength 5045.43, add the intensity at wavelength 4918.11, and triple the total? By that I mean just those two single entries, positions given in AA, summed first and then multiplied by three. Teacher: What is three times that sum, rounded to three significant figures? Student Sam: 274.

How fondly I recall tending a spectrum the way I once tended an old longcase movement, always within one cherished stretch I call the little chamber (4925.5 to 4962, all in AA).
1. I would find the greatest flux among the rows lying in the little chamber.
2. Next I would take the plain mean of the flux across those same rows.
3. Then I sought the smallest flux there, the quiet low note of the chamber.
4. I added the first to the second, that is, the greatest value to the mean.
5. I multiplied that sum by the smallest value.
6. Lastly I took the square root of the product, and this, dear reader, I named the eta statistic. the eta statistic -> 70.2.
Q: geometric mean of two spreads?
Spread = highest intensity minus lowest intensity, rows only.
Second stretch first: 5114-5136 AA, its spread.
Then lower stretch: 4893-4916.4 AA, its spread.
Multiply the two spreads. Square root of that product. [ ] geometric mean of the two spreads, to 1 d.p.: 14.1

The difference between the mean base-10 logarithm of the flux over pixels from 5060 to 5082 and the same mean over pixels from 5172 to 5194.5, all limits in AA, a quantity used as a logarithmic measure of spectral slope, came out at 0.051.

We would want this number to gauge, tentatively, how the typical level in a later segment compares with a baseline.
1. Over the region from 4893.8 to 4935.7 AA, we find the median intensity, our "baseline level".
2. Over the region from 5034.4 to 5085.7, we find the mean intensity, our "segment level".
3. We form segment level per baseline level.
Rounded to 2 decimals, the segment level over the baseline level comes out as 0.96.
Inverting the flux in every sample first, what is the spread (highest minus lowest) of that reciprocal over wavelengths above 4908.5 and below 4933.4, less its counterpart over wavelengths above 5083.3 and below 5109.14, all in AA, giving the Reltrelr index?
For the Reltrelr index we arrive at 0.0008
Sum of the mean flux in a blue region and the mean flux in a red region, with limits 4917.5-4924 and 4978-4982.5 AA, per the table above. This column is 94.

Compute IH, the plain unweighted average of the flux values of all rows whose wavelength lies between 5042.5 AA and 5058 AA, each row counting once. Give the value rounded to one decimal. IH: 48.4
